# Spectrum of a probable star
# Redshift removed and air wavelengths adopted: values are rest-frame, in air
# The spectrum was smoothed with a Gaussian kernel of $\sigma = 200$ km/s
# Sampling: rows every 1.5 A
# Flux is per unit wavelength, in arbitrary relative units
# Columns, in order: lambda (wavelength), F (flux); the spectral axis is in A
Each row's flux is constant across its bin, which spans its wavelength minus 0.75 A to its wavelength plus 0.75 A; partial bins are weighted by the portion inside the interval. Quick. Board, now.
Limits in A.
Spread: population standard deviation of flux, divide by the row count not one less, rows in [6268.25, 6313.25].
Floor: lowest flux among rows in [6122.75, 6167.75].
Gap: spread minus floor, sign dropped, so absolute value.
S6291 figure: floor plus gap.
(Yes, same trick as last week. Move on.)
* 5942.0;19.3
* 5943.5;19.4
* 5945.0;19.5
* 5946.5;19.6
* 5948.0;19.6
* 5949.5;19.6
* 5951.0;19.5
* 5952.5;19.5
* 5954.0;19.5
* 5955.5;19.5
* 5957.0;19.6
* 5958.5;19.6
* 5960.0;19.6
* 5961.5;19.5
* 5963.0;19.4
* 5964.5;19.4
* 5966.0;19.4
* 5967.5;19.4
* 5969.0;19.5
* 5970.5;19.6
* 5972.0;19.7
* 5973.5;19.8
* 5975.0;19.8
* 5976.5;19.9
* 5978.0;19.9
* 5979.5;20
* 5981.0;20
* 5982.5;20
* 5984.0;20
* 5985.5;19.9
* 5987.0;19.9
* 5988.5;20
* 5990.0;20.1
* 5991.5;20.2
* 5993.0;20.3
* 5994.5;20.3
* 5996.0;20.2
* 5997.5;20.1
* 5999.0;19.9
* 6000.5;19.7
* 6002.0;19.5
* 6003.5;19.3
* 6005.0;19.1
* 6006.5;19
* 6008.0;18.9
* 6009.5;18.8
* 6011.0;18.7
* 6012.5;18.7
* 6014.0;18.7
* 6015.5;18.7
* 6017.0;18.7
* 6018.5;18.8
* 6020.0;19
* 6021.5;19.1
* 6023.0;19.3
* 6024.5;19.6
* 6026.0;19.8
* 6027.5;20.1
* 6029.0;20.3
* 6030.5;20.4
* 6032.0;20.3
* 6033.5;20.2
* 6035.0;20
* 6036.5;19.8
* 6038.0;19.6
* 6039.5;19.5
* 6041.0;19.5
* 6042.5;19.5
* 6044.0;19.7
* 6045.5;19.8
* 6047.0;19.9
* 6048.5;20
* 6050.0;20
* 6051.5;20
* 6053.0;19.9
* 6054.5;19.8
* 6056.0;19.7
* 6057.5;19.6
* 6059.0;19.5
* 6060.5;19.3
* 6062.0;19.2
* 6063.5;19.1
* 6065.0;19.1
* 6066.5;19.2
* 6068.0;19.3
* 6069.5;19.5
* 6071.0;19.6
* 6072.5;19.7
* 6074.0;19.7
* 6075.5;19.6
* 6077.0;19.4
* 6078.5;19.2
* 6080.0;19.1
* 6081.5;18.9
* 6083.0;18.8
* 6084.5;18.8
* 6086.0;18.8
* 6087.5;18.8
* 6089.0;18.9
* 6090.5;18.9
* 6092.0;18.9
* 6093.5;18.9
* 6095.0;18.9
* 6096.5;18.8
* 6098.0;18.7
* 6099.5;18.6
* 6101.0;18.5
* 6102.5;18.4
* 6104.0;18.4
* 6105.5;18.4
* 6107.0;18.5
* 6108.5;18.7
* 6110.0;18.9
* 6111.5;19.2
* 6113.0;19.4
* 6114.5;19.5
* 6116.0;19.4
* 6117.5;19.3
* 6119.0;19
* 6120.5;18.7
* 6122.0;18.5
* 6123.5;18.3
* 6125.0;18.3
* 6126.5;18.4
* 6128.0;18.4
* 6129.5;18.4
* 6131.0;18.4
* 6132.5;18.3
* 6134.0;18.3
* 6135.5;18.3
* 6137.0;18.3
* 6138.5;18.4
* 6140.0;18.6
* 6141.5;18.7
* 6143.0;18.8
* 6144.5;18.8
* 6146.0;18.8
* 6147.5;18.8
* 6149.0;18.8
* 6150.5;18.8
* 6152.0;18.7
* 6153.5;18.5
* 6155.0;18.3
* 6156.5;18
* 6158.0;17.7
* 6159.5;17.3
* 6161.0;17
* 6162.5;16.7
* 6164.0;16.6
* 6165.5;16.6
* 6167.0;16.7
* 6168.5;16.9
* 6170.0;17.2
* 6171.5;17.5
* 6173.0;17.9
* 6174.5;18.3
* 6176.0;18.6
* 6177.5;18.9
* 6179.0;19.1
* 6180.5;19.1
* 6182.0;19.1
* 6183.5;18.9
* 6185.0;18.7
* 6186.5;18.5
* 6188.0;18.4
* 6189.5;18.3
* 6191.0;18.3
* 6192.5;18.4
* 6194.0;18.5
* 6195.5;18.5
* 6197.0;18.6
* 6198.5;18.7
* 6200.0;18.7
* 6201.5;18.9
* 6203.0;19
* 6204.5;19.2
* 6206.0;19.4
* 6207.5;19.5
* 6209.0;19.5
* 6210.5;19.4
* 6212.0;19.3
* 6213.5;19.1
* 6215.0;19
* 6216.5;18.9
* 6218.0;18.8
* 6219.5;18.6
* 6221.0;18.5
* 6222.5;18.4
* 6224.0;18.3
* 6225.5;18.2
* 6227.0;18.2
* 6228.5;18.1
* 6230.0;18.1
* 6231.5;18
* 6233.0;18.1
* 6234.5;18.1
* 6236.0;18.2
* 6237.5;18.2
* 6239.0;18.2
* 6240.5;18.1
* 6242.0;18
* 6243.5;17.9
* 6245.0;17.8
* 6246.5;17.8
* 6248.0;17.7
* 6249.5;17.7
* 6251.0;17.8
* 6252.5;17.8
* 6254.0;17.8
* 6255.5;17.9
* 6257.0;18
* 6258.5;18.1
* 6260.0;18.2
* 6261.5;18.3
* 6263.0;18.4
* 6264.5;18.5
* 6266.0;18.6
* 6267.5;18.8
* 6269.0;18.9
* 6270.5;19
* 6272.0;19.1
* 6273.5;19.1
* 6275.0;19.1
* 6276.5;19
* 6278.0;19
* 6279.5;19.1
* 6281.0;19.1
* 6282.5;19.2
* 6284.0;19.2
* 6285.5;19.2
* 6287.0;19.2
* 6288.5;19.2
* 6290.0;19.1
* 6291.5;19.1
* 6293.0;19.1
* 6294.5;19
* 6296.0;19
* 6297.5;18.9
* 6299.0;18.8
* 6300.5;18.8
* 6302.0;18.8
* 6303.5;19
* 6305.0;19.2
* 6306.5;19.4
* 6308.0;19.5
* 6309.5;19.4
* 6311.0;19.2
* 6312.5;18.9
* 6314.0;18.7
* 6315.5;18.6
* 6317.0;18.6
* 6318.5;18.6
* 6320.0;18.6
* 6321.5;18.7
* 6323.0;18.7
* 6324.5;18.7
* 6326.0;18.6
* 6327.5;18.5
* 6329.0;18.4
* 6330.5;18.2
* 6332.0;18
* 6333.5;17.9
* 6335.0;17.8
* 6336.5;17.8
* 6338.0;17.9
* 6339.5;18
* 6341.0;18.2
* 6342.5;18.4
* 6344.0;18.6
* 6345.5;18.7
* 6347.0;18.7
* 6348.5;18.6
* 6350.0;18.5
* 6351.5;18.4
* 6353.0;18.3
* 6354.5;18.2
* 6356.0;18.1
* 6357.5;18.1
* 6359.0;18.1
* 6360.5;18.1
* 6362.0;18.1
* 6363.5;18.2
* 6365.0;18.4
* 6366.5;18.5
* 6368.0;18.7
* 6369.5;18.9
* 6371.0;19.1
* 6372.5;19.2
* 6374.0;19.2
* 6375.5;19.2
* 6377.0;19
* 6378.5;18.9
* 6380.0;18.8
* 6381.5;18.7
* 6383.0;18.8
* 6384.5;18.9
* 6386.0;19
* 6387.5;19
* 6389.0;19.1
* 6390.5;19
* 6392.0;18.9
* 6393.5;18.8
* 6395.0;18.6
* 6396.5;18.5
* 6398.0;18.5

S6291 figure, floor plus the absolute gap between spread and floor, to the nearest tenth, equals 33.0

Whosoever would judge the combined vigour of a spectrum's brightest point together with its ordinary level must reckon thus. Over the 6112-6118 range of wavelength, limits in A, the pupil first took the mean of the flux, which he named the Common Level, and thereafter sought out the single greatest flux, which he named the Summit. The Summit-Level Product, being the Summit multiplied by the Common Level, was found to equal 378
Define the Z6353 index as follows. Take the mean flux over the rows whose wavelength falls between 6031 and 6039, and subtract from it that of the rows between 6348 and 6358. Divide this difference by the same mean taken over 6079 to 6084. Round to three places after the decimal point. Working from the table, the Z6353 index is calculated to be 0.088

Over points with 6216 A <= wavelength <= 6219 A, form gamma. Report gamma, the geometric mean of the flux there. 18.8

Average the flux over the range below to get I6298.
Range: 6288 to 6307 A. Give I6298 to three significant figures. 19.0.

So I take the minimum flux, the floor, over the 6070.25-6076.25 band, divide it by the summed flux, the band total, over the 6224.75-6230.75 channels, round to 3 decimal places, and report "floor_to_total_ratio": 0.270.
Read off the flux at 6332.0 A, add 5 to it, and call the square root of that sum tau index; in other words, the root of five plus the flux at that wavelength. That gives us 4.80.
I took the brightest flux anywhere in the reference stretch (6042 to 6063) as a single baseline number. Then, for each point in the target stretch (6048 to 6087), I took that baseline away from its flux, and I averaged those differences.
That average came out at -0.6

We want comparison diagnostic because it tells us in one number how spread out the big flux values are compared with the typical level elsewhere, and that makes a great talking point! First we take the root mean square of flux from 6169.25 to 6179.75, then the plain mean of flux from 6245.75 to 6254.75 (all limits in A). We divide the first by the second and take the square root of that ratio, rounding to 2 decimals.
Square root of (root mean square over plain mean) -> 1.01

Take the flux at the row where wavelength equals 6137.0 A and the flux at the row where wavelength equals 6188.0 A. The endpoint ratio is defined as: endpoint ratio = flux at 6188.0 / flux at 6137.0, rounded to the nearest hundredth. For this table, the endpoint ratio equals 1.01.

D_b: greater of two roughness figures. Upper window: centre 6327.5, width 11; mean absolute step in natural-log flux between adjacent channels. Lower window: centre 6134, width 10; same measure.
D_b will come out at 0.0064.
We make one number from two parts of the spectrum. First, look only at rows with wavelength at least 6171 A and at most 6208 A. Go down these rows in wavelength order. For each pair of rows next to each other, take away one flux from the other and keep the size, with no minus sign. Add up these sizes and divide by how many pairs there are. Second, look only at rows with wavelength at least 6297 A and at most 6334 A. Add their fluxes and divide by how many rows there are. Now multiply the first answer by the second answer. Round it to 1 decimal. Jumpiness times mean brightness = 2.8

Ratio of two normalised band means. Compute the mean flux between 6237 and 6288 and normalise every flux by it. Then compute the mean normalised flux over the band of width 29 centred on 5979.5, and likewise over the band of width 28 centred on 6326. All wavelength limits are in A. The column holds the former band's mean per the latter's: 1.08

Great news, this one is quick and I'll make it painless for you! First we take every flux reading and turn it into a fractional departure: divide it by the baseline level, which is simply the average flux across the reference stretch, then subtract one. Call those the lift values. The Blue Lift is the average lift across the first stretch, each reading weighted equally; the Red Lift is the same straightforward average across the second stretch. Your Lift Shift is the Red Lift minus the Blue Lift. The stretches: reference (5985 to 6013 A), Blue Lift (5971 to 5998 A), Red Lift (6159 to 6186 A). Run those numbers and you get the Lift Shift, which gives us -0.110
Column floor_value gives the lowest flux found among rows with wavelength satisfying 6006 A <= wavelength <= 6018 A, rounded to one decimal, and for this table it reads 18.7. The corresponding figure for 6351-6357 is 18.1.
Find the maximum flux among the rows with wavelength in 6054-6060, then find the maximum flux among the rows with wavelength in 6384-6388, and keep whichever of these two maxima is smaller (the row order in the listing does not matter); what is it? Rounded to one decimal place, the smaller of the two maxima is 19.0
